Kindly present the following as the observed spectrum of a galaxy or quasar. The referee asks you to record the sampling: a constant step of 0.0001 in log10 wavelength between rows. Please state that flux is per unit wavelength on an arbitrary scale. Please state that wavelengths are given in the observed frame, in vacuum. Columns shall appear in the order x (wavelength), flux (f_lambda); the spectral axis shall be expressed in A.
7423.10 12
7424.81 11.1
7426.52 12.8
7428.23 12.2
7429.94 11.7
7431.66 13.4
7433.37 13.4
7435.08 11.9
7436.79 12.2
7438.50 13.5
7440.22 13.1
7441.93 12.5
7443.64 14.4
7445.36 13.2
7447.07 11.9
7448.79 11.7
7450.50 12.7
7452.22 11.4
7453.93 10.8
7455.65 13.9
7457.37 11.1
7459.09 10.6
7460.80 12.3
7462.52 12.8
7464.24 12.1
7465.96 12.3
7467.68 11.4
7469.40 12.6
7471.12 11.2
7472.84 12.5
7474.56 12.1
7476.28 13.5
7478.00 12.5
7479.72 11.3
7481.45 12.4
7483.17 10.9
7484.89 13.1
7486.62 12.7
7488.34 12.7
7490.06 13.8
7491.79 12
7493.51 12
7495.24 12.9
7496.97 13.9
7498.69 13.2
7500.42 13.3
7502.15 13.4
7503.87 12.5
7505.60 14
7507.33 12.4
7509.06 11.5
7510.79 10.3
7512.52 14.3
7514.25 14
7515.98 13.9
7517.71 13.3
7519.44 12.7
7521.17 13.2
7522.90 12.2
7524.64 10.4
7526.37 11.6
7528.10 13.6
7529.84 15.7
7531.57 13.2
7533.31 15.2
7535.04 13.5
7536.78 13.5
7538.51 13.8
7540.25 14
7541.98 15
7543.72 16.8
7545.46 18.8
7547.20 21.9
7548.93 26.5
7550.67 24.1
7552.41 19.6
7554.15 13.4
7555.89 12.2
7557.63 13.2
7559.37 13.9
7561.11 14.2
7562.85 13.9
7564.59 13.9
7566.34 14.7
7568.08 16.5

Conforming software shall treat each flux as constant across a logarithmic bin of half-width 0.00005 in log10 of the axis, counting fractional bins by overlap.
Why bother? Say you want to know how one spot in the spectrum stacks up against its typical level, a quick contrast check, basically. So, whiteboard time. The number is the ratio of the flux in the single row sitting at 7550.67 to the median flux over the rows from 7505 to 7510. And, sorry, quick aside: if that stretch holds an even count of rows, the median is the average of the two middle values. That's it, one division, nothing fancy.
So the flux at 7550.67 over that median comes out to 1.94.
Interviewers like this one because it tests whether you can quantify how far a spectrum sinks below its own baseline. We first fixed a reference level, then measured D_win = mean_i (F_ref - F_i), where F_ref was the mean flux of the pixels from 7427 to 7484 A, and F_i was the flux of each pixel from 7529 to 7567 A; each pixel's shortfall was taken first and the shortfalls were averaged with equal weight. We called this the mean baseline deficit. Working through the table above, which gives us -3.7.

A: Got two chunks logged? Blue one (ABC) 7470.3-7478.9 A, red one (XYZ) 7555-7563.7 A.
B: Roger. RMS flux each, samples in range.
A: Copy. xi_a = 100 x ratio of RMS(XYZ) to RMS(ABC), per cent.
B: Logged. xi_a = 109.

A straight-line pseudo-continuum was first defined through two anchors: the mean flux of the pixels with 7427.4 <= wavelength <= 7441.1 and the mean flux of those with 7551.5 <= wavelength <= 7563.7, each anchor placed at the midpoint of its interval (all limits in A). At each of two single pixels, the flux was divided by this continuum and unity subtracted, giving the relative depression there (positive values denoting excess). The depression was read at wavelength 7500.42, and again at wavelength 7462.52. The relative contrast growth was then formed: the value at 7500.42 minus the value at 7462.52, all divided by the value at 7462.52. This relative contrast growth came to 0.0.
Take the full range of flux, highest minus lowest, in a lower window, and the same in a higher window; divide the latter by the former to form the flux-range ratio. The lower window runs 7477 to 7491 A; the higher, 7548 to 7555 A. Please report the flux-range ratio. 4.5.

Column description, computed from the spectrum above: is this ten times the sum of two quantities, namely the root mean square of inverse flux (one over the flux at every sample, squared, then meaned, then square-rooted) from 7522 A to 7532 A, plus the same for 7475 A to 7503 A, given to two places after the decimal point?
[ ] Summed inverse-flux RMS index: 1.59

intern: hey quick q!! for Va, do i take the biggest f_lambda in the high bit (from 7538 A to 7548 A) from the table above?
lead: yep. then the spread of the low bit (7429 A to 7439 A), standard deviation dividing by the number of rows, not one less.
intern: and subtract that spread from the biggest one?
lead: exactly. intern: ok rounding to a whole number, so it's 21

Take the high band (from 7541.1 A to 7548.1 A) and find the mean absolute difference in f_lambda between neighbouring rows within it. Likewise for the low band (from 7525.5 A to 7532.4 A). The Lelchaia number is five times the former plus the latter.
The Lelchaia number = 14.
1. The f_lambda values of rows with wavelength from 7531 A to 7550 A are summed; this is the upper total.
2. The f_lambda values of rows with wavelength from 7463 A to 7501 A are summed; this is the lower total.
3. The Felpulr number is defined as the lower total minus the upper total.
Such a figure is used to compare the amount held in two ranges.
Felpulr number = 92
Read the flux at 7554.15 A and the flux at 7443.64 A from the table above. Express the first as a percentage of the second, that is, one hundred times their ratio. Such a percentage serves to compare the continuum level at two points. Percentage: 93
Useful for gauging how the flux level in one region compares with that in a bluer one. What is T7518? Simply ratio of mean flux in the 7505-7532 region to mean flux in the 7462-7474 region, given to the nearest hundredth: 1.06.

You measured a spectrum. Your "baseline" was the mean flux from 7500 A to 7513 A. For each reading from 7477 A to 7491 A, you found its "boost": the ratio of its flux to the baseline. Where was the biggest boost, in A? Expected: 7490.06 A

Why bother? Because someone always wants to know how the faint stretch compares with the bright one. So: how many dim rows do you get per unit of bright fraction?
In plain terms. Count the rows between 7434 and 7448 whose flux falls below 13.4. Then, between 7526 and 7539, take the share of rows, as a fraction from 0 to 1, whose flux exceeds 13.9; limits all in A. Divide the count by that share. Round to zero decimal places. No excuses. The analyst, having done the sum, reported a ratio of 24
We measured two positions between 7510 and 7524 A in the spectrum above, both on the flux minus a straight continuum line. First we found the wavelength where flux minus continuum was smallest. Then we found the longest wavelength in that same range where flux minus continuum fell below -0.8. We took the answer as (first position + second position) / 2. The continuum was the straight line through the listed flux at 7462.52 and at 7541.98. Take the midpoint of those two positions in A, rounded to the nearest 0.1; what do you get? 7516.8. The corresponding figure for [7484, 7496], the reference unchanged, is 7494.4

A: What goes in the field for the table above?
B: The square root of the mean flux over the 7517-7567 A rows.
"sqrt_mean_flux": 3.89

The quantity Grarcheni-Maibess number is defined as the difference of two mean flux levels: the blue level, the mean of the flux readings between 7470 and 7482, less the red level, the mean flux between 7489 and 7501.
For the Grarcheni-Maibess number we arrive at -0.8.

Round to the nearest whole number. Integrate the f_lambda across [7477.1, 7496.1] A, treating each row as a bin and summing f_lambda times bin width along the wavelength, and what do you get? 235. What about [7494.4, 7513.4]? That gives 245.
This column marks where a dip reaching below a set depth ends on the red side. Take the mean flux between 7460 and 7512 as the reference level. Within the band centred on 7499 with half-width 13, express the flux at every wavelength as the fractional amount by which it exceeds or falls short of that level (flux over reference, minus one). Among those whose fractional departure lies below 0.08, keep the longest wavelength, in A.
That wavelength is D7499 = 7510.79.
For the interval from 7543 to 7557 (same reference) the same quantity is 7555.89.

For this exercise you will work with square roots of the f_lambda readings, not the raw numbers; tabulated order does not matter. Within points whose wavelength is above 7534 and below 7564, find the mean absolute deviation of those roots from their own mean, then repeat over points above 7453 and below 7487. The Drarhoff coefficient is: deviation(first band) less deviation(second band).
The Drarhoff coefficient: 0.3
